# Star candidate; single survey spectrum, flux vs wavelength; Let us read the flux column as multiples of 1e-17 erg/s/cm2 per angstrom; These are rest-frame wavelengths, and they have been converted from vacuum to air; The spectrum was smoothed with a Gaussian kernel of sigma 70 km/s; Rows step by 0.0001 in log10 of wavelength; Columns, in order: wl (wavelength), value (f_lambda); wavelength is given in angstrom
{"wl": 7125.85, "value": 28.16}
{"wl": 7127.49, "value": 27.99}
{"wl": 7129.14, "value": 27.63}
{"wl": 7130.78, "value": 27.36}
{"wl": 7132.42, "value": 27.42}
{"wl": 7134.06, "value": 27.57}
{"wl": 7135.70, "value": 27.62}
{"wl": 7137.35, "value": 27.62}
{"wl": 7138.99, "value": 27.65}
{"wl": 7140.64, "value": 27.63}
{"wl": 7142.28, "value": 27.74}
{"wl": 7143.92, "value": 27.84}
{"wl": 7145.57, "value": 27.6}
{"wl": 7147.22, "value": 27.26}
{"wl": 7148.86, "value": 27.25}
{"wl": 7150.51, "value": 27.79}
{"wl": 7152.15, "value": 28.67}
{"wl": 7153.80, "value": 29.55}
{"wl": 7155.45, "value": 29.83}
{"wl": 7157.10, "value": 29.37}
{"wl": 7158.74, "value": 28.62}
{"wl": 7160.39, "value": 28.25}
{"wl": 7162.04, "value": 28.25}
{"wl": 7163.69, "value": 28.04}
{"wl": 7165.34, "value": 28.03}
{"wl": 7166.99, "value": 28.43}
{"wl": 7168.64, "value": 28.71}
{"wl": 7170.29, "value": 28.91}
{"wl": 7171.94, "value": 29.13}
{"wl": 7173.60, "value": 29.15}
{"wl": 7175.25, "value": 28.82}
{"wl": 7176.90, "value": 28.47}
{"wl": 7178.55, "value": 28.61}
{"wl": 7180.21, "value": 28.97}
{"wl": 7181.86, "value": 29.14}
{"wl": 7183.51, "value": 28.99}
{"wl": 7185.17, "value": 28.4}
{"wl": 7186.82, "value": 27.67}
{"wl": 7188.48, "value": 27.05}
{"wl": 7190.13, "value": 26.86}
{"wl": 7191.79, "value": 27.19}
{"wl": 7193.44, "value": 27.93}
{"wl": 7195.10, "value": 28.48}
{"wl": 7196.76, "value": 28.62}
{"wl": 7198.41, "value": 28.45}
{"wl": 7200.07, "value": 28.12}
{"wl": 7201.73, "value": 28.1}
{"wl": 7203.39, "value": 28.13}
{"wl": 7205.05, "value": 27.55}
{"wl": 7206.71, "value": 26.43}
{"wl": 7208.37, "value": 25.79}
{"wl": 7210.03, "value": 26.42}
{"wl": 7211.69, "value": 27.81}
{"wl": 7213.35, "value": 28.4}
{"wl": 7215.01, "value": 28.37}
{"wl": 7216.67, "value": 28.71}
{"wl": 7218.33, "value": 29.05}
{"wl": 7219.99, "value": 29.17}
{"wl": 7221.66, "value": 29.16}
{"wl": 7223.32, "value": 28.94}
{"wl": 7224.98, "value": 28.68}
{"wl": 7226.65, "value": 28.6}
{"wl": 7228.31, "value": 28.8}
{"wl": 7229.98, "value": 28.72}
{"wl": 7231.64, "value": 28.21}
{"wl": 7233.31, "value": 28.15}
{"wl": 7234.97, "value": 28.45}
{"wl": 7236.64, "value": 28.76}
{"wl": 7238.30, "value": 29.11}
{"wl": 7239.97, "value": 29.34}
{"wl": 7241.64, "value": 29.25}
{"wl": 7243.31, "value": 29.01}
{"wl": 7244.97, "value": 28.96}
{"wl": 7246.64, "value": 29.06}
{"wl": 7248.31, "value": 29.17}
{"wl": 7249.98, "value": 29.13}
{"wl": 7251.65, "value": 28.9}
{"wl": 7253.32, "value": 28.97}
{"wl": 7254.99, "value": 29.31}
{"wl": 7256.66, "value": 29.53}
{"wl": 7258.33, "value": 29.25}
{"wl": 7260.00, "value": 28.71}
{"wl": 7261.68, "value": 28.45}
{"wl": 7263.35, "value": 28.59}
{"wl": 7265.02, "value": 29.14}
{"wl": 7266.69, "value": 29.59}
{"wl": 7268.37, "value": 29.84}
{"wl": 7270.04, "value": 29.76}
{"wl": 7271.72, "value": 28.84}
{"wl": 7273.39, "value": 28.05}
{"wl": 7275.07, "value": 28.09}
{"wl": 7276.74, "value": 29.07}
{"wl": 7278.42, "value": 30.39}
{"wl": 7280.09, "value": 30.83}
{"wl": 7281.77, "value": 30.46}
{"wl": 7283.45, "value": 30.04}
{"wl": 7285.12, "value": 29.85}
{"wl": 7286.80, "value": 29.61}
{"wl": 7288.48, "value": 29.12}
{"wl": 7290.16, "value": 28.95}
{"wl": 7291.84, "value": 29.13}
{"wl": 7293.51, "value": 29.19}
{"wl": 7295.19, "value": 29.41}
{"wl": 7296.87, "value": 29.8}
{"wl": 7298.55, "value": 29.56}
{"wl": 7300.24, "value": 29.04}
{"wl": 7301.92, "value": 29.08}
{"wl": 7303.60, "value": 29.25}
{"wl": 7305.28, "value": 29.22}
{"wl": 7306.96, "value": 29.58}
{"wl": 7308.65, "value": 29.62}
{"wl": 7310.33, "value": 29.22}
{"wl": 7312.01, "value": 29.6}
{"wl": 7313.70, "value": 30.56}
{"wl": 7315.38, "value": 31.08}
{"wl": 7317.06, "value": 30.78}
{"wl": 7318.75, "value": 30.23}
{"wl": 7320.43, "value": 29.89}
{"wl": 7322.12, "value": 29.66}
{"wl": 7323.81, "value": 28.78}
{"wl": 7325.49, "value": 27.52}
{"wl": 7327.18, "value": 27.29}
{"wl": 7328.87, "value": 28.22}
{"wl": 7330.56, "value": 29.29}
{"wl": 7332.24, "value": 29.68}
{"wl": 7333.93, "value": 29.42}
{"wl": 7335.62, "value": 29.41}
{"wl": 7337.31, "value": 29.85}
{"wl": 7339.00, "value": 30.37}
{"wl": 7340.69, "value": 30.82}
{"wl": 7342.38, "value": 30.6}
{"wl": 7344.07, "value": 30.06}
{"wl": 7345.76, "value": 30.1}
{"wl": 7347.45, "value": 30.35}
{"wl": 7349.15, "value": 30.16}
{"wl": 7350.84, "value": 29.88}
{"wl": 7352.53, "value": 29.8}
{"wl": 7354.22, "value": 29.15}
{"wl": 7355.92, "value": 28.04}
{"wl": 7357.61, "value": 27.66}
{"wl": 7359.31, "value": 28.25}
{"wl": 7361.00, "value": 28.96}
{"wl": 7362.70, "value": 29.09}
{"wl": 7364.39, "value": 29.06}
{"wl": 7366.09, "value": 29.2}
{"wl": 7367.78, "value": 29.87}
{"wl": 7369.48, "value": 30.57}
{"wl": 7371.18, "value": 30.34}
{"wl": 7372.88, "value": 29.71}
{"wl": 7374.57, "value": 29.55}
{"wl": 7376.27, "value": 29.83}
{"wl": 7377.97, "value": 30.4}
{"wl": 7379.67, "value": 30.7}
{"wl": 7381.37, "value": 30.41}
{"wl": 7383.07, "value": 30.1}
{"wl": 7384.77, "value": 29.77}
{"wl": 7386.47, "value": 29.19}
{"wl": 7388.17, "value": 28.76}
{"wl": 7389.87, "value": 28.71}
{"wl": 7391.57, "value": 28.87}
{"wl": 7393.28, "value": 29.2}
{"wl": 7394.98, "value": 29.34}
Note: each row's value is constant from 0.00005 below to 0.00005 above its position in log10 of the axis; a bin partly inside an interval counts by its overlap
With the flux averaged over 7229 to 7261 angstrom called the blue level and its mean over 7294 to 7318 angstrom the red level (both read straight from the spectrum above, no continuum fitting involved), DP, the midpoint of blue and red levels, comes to 29.3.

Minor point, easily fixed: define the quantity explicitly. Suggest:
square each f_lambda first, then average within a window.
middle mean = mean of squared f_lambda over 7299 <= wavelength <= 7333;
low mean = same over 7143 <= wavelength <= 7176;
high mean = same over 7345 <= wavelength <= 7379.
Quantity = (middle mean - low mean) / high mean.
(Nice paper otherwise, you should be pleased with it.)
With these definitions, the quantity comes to 0.061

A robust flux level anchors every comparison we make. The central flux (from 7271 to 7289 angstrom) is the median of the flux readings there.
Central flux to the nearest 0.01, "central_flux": 29.61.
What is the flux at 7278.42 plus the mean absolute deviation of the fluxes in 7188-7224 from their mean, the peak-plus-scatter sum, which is 31.2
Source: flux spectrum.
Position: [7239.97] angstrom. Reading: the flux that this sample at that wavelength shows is 29.34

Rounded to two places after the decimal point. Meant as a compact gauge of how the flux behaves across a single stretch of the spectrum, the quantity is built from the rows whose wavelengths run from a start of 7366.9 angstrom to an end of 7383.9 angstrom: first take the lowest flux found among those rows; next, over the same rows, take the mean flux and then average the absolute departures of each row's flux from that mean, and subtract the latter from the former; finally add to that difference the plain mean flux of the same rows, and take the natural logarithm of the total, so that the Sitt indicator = 4.08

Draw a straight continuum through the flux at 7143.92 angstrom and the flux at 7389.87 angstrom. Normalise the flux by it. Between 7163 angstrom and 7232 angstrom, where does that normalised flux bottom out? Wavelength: 7208.37 angstrom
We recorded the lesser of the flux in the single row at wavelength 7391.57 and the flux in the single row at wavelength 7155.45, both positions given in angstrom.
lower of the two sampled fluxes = 28.9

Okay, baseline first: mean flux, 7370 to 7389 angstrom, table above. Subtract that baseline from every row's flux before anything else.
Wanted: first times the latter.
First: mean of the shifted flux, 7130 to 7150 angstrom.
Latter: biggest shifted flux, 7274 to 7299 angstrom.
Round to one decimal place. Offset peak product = -2.2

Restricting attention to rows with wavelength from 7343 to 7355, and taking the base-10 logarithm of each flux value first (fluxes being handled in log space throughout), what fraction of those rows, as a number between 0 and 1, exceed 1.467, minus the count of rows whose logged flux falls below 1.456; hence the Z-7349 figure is 0.9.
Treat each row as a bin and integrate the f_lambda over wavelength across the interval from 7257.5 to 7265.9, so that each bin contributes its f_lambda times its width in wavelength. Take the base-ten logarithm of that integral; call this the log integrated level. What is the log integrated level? 2.38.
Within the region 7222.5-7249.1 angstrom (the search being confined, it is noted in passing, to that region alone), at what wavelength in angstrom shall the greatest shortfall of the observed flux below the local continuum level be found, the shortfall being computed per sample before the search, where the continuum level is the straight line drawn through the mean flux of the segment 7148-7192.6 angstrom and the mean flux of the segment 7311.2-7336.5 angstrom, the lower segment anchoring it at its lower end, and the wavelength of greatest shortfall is 7233.31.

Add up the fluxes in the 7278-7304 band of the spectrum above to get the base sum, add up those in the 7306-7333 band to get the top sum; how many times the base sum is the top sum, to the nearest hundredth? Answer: 0.99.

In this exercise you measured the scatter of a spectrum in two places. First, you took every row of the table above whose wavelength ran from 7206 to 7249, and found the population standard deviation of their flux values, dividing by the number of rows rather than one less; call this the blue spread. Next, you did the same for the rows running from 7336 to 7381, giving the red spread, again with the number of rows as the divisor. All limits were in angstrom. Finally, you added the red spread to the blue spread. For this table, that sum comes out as 1.7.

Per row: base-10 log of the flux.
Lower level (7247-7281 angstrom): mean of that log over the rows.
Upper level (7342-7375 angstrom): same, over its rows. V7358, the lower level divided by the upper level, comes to 0.997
